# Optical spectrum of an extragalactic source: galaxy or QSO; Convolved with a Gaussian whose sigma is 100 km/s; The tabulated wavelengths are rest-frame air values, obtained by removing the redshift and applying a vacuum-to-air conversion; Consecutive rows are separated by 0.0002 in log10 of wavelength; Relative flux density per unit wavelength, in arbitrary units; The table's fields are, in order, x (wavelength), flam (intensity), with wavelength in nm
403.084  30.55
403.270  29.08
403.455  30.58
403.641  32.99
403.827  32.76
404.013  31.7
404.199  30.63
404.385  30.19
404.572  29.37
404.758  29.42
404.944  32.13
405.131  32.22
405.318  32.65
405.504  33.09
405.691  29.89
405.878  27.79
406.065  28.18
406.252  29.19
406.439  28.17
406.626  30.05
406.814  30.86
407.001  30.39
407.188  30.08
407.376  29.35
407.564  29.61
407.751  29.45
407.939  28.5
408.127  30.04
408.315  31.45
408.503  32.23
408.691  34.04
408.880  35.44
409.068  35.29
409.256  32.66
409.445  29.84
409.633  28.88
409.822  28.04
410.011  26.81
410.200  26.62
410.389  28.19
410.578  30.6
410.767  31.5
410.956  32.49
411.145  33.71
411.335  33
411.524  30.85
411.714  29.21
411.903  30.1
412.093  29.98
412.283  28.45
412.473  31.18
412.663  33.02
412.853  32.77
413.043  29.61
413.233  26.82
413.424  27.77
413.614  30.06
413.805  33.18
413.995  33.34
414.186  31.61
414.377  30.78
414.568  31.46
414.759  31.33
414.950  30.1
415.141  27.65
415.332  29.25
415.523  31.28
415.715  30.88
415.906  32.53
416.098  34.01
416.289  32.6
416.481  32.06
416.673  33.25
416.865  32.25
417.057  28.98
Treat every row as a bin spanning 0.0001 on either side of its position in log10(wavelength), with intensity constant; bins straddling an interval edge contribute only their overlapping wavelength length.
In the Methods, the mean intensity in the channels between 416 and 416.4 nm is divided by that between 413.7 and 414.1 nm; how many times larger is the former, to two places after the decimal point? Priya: 1.00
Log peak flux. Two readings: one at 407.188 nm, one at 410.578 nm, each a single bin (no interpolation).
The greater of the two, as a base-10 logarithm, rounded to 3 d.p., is 1.486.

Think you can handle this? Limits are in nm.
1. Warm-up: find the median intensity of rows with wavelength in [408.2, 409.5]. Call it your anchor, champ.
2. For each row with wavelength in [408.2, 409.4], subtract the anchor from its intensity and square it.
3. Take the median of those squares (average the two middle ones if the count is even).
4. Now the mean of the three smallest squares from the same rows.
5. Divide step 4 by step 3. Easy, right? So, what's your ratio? 0.3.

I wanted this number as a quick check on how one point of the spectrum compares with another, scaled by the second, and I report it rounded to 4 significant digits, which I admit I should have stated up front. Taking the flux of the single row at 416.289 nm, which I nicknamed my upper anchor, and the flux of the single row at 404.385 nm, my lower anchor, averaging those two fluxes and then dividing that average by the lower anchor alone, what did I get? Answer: 1.040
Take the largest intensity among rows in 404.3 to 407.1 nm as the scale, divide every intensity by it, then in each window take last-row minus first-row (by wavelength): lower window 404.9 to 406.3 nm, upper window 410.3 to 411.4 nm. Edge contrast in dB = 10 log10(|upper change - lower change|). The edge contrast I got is -6.3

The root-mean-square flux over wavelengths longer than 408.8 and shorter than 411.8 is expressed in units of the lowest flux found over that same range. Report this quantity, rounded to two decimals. 1.16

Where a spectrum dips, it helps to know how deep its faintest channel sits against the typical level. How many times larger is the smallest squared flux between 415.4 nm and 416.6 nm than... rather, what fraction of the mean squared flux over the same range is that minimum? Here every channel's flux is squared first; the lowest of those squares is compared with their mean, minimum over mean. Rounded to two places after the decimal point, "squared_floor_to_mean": 0.92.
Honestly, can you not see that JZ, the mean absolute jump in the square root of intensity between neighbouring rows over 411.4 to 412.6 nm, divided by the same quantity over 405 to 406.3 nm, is 1.11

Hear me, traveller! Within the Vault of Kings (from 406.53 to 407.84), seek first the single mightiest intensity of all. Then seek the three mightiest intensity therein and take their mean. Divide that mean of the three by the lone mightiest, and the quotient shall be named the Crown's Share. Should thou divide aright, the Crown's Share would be 0.986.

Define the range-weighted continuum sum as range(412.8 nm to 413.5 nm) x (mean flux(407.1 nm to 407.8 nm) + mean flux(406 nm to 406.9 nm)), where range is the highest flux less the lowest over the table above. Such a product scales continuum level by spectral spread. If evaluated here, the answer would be 351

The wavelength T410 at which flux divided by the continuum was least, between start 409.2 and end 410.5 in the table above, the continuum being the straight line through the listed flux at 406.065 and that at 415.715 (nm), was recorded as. 410.200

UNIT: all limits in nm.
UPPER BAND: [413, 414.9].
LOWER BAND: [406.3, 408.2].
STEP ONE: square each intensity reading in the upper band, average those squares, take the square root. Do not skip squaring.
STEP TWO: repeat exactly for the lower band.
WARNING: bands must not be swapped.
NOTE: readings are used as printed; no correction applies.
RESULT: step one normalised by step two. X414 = 1.03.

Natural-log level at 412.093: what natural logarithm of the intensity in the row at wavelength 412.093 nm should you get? 3.40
